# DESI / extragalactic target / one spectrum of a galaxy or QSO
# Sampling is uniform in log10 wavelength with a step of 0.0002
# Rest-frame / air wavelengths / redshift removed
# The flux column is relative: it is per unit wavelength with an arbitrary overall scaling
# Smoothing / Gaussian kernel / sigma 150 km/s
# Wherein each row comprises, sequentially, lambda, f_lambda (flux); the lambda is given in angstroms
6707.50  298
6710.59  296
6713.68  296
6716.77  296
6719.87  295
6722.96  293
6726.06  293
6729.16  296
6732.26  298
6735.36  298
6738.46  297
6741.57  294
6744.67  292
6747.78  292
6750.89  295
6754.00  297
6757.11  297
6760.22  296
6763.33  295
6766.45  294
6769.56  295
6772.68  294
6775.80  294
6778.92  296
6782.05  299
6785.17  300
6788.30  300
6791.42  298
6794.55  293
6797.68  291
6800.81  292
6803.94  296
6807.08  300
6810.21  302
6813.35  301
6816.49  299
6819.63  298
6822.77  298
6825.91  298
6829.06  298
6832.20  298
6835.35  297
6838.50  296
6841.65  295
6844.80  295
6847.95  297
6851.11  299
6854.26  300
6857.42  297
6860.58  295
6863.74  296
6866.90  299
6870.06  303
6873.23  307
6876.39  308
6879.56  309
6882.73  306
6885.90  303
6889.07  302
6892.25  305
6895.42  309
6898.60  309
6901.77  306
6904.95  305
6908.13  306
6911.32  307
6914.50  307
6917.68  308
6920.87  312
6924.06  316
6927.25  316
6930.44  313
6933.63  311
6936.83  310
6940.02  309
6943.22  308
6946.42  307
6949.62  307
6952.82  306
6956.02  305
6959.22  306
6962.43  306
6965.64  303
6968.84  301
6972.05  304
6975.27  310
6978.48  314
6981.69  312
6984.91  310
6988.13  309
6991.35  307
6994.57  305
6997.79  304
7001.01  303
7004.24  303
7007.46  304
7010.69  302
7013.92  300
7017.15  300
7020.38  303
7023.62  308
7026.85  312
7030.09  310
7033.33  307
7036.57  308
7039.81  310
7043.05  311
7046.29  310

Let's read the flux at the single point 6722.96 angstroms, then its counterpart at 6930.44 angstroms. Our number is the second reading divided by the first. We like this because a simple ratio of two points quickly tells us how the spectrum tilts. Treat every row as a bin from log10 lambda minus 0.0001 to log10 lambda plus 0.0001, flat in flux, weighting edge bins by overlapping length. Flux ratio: 1.07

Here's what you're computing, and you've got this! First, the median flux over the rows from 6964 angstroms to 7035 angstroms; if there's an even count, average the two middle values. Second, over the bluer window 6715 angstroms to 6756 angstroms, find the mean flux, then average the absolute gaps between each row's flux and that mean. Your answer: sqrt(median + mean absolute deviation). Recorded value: 17.5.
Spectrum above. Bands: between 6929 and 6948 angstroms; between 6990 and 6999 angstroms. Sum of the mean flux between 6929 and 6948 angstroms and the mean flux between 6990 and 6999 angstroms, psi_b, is 615.0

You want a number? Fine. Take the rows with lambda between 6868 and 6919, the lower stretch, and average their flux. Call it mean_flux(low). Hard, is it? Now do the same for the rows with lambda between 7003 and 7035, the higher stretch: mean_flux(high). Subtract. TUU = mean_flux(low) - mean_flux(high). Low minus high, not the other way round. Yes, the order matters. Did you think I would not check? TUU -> 1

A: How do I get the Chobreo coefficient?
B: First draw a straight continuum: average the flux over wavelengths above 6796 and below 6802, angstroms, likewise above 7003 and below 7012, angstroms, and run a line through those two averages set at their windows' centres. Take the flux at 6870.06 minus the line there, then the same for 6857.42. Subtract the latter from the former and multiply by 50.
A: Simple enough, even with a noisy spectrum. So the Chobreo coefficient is 265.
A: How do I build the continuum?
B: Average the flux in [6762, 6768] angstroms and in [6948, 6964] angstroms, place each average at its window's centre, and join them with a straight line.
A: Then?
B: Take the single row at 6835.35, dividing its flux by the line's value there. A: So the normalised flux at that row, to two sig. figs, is 0.99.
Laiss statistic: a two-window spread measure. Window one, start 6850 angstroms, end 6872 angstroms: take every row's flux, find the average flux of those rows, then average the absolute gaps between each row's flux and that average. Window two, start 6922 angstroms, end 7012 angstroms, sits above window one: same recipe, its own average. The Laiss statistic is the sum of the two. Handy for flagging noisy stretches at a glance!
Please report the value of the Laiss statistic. 5.5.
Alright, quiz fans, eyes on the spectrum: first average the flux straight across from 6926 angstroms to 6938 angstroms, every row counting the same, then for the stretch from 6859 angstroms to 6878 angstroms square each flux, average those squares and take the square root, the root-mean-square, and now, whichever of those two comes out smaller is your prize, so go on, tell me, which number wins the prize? 301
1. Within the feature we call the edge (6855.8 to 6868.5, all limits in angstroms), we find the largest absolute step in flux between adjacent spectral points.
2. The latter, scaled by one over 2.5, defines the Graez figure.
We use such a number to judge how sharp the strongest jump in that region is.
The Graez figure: 1.2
